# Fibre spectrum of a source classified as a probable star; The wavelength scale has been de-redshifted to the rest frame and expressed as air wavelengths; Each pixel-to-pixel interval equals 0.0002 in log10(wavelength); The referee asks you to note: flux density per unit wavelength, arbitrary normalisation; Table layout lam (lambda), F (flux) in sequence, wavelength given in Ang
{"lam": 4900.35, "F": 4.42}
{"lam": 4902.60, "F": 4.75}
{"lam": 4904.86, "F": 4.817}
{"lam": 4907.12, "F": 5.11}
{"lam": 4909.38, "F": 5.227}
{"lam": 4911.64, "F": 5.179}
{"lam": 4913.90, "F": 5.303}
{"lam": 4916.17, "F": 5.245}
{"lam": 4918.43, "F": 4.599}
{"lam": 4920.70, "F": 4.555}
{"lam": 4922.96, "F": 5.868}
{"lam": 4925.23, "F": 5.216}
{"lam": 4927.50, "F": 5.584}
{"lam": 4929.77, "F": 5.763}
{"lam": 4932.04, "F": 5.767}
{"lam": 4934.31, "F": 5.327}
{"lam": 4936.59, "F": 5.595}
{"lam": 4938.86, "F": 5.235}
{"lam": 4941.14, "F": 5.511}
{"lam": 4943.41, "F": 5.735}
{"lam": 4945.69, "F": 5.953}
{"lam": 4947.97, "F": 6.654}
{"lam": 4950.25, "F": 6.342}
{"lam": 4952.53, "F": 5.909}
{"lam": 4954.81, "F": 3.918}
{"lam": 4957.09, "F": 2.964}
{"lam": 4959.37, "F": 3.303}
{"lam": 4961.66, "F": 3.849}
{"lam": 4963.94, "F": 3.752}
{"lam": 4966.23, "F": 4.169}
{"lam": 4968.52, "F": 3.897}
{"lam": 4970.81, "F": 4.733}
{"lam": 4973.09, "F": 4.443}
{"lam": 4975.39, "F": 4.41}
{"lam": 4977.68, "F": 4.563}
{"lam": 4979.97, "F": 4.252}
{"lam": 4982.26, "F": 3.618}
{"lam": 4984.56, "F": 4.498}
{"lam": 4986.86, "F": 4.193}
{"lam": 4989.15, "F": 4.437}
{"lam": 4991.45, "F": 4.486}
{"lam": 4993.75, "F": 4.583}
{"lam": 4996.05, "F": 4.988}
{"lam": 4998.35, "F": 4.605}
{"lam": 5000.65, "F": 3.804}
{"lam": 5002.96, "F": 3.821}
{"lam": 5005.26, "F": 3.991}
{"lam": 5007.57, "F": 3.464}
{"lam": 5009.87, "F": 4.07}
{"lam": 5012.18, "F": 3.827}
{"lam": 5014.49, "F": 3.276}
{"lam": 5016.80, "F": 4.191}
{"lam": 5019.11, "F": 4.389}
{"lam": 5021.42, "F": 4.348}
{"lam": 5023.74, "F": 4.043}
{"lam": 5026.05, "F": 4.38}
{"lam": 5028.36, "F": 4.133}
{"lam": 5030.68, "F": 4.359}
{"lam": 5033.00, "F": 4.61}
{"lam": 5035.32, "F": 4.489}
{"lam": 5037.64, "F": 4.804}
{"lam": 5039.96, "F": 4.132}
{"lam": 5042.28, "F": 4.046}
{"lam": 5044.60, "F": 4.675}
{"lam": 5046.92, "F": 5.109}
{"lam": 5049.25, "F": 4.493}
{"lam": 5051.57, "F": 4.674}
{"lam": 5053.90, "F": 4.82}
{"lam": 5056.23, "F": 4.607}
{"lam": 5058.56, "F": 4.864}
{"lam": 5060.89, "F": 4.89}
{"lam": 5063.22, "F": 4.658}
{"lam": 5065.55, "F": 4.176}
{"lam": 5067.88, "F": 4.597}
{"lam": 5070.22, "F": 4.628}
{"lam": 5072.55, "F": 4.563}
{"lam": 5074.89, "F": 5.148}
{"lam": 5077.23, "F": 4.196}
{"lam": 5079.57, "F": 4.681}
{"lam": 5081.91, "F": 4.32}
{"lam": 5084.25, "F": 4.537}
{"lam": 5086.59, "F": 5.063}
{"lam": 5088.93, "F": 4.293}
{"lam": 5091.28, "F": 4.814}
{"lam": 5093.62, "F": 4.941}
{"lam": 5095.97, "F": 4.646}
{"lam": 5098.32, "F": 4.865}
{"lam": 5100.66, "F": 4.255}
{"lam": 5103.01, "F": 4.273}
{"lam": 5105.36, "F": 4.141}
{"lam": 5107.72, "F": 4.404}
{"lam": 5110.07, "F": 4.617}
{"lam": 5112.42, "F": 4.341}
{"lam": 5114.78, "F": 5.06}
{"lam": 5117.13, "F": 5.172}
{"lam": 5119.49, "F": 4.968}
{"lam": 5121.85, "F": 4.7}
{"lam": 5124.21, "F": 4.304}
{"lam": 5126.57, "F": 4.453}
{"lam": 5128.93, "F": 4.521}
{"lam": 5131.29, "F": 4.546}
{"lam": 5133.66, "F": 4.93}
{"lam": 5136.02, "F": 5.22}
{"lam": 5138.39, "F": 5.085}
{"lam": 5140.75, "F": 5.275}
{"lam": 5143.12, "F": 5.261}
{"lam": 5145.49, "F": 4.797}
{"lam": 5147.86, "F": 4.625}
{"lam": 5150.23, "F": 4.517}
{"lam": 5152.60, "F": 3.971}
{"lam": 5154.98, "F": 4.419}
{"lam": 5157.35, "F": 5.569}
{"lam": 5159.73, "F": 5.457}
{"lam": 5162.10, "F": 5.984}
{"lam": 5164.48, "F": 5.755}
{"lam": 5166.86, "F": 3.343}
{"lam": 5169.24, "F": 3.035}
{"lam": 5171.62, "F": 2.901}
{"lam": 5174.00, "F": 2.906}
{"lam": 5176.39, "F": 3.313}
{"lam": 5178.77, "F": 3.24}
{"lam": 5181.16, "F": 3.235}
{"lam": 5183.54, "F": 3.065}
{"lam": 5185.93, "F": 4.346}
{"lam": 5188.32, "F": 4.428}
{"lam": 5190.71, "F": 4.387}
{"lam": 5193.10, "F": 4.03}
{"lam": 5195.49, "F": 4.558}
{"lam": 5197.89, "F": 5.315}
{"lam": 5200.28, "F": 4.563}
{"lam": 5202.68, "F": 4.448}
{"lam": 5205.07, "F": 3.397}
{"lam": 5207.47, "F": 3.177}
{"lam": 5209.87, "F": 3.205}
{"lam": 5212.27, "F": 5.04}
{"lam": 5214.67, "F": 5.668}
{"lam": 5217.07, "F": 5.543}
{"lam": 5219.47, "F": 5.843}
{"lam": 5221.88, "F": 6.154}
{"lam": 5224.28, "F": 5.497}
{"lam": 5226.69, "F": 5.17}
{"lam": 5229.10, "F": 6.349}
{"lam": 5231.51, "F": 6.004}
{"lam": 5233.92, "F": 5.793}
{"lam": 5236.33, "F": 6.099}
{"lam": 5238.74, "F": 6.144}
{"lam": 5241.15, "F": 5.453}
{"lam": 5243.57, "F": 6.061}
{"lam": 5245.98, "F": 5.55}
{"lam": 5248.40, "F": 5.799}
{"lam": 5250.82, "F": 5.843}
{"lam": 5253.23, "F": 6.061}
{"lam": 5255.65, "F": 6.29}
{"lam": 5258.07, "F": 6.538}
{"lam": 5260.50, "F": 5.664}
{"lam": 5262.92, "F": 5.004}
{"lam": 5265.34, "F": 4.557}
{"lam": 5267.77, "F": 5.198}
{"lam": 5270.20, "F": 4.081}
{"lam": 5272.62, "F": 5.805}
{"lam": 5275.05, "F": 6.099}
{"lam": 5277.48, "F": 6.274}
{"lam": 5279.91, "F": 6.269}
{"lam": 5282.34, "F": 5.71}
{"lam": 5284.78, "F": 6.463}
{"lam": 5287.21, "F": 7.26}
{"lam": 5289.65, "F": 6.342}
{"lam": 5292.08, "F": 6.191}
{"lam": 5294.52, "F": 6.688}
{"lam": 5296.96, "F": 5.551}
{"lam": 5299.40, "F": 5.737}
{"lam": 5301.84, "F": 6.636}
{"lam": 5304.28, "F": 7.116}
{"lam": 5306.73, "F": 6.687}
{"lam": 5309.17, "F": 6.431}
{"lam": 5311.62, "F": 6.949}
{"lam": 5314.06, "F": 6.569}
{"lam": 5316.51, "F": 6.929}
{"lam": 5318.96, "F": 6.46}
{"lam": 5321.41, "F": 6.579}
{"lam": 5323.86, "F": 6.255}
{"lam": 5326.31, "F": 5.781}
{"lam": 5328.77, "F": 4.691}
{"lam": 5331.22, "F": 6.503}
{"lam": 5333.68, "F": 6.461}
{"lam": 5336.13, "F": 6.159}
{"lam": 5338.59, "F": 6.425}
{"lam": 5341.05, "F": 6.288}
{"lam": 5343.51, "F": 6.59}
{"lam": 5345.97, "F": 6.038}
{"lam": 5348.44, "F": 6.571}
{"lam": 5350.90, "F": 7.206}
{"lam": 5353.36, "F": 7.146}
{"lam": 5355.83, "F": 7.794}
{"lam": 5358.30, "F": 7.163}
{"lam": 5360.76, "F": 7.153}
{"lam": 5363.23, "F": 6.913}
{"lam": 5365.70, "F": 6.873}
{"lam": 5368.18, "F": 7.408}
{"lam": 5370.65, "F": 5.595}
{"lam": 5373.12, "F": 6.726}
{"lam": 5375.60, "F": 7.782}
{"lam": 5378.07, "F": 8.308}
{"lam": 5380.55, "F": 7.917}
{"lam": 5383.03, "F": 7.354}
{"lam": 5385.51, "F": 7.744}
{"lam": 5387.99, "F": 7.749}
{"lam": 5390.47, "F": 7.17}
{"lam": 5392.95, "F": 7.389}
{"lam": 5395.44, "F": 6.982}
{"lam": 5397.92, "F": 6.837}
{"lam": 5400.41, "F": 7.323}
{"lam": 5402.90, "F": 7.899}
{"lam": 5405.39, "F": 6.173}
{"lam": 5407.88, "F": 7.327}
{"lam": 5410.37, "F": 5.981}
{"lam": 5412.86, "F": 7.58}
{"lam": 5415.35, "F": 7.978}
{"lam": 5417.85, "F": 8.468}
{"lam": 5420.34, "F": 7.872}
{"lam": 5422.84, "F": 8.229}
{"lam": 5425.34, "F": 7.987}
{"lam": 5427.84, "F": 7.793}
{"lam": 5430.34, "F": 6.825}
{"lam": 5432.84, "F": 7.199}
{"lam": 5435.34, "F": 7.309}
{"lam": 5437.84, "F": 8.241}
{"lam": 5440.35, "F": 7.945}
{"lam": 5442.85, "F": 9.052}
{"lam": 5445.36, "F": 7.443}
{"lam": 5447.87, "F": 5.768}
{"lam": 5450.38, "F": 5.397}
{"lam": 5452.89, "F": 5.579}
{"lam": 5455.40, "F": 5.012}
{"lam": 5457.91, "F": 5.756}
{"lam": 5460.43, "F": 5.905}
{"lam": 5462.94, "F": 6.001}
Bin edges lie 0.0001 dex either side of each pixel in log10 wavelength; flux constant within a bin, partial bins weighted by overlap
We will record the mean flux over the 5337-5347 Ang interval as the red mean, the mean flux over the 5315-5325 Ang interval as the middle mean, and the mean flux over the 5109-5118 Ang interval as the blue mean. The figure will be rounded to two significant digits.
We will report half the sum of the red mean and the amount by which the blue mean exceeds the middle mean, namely 2.3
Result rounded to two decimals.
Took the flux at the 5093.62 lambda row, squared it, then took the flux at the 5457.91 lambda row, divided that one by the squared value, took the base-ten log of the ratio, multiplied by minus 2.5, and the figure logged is 1.57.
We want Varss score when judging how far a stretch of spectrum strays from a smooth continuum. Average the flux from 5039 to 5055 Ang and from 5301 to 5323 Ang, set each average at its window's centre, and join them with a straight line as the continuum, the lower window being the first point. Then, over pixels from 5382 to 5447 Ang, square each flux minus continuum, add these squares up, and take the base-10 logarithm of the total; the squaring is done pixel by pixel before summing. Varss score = 1.0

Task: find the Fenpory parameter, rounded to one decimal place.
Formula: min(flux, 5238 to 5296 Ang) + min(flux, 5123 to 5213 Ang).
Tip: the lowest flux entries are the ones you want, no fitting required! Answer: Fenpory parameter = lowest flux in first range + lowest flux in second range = 7.0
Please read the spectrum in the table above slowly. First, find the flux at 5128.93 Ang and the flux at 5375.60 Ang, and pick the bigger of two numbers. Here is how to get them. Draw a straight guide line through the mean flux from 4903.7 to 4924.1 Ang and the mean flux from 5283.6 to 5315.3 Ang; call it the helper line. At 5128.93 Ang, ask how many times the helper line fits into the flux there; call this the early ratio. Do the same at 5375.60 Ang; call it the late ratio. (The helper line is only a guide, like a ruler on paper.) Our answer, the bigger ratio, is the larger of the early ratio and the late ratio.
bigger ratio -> 1.1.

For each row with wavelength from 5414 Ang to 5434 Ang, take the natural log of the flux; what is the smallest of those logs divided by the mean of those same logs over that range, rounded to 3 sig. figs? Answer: 0.936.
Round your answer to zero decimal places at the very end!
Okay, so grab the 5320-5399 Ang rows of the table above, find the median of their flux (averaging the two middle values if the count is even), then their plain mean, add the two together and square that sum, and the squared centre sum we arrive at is 189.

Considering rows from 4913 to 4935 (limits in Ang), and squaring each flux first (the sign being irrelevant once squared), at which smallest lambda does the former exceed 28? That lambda 4913.90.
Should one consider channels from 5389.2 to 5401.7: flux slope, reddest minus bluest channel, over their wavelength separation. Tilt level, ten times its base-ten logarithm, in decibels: -18.1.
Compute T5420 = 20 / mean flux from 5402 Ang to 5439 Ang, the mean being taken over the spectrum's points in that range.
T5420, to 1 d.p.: 2.7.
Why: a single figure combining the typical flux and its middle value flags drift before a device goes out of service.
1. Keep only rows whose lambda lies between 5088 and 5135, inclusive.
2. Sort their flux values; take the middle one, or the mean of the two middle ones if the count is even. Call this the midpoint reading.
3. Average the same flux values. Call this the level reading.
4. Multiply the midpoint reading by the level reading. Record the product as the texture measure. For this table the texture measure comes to 21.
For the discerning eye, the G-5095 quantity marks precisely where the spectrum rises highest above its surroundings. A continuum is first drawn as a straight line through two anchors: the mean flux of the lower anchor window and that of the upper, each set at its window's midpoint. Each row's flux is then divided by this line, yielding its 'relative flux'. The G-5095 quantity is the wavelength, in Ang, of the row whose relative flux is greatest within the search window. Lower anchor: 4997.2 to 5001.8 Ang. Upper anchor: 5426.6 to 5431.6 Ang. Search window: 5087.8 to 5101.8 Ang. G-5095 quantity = 5093.62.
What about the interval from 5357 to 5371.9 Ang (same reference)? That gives 5368.18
